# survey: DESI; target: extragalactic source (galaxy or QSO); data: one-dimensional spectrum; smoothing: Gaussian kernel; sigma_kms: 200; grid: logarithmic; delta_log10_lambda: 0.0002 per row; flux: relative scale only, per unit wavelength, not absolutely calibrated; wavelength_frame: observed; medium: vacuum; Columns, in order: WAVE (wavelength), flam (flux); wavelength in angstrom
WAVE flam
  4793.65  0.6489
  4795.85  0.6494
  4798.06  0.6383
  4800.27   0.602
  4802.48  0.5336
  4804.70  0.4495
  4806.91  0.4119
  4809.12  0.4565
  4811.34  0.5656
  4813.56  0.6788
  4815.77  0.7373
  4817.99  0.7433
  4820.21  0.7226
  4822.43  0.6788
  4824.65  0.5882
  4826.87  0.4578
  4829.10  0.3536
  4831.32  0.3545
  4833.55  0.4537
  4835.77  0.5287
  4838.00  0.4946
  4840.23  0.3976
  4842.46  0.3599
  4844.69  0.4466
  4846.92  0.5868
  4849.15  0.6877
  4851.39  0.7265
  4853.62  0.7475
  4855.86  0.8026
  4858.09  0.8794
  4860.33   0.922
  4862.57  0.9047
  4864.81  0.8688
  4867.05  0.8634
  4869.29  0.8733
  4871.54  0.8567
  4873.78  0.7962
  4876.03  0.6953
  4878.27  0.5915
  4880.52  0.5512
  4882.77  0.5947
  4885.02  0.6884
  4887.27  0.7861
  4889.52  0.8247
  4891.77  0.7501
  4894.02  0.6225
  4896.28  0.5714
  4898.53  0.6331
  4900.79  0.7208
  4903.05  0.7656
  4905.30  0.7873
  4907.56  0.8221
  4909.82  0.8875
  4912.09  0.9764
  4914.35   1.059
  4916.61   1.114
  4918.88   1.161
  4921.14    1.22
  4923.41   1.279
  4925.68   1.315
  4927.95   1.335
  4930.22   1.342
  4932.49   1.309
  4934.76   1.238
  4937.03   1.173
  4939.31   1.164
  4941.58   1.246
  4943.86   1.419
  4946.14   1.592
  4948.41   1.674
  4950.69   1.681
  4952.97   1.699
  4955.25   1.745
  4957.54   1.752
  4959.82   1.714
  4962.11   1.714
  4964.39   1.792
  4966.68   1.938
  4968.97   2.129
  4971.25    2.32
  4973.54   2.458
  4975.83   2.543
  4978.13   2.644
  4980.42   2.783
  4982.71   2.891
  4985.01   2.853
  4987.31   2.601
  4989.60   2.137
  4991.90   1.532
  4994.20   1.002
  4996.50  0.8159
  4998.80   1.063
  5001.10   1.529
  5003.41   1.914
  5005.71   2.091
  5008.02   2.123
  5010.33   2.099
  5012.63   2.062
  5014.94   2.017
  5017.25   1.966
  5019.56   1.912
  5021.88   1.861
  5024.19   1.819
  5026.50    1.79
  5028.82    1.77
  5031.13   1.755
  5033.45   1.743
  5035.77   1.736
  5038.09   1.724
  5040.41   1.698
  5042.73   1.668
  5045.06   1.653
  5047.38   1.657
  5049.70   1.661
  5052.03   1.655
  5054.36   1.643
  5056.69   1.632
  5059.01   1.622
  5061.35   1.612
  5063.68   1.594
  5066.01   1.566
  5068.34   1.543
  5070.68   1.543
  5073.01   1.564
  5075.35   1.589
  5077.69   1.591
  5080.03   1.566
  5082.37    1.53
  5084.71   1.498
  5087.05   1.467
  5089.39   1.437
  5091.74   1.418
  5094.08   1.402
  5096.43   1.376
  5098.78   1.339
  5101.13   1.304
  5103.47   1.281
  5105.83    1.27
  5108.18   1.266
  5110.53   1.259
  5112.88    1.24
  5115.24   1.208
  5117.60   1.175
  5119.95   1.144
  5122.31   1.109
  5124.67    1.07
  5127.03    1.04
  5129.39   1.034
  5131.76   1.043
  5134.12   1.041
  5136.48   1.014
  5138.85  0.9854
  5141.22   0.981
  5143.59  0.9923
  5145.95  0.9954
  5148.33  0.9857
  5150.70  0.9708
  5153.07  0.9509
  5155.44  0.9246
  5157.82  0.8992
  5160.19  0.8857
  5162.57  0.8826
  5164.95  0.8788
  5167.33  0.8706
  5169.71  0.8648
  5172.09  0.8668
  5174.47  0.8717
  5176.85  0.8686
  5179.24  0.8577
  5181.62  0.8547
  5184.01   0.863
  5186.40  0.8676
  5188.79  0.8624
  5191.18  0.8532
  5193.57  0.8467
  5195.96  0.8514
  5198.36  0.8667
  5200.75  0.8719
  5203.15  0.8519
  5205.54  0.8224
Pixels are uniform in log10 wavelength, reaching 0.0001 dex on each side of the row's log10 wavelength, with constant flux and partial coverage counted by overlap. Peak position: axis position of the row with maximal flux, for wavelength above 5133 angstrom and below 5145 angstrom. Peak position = 5134.12 angstrom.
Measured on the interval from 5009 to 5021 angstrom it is 5010.33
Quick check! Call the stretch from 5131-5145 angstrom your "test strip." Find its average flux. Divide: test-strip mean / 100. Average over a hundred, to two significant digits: 0.010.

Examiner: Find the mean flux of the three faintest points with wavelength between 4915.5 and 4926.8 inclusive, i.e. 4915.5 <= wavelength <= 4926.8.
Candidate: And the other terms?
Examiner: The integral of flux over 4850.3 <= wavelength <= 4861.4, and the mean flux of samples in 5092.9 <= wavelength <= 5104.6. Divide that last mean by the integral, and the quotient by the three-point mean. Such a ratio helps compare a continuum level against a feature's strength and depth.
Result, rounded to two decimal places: 0.13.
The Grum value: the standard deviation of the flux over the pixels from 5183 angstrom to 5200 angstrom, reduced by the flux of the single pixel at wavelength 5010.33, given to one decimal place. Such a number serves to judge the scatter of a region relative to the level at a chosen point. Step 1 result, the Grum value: -2.1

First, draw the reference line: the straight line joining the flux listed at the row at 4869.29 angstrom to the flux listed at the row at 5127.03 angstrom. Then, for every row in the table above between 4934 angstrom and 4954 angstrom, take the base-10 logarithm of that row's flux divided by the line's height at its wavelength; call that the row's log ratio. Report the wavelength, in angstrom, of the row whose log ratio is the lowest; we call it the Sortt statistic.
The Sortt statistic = 4939.31 angstrom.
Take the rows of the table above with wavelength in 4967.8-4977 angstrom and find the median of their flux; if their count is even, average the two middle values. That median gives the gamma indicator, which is 2.4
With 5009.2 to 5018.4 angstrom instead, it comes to 2.0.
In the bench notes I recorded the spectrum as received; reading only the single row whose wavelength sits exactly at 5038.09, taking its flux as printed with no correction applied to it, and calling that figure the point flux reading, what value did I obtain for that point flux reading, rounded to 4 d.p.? 1.7240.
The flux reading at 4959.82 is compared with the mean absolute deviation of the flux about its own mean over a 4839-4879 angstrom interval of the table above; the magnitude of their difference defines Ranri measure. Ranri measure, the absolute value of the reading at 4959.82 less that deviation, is 1.6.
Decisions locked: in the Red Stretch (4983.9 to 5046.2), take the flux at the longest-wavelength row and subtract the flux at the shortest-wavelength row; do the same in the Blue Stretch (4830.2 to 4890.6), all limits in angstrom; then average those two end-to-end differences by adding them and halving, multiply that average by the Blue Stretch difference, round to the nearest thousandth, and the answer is -0.172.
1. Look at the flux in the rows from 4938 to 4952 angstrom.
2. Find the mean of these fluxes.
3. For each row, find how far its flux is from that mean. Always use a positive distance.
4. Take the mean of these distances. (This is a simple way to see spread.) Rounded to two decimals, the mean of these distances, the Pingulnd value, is 0.19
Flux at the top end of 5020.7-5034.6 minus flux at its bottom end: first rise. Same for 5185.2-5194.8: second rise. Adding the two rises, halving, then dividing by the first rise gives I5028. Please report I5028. 0.6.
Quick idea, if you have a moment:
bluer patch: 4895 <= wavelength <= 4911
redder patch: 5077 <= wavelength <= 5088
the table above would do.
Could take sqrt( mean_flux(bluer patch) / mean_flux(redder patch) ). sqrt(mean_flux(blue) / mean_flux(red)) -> 0.70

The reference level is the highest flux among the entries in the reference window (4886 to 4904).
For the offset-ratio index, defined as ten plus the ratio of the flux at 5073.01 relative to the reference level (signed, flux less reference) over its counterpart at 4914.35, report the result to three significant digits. 13.2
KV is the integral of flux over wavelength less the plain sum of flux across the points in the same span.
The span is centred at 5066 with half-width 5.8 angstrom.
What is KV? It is 10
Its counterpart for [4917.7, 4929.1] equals 8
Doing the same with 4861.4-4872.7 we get 5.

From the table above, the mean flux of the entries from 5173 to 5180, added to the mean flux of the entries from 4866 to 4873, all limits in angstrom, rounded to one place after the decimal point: 1.7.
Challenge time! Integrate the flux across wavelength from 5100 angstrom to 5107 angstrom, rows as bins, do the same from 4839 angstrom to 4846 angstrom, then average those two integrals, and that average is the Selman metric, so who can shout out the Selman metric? 5.9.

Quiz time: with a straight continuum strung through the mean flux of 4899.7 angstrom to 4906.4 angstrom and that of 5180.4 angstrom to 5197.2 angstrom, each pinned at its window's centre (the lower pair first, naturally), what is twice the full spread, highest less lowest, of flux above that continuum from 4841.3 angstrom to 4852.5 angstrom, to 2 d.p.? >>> 0.73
